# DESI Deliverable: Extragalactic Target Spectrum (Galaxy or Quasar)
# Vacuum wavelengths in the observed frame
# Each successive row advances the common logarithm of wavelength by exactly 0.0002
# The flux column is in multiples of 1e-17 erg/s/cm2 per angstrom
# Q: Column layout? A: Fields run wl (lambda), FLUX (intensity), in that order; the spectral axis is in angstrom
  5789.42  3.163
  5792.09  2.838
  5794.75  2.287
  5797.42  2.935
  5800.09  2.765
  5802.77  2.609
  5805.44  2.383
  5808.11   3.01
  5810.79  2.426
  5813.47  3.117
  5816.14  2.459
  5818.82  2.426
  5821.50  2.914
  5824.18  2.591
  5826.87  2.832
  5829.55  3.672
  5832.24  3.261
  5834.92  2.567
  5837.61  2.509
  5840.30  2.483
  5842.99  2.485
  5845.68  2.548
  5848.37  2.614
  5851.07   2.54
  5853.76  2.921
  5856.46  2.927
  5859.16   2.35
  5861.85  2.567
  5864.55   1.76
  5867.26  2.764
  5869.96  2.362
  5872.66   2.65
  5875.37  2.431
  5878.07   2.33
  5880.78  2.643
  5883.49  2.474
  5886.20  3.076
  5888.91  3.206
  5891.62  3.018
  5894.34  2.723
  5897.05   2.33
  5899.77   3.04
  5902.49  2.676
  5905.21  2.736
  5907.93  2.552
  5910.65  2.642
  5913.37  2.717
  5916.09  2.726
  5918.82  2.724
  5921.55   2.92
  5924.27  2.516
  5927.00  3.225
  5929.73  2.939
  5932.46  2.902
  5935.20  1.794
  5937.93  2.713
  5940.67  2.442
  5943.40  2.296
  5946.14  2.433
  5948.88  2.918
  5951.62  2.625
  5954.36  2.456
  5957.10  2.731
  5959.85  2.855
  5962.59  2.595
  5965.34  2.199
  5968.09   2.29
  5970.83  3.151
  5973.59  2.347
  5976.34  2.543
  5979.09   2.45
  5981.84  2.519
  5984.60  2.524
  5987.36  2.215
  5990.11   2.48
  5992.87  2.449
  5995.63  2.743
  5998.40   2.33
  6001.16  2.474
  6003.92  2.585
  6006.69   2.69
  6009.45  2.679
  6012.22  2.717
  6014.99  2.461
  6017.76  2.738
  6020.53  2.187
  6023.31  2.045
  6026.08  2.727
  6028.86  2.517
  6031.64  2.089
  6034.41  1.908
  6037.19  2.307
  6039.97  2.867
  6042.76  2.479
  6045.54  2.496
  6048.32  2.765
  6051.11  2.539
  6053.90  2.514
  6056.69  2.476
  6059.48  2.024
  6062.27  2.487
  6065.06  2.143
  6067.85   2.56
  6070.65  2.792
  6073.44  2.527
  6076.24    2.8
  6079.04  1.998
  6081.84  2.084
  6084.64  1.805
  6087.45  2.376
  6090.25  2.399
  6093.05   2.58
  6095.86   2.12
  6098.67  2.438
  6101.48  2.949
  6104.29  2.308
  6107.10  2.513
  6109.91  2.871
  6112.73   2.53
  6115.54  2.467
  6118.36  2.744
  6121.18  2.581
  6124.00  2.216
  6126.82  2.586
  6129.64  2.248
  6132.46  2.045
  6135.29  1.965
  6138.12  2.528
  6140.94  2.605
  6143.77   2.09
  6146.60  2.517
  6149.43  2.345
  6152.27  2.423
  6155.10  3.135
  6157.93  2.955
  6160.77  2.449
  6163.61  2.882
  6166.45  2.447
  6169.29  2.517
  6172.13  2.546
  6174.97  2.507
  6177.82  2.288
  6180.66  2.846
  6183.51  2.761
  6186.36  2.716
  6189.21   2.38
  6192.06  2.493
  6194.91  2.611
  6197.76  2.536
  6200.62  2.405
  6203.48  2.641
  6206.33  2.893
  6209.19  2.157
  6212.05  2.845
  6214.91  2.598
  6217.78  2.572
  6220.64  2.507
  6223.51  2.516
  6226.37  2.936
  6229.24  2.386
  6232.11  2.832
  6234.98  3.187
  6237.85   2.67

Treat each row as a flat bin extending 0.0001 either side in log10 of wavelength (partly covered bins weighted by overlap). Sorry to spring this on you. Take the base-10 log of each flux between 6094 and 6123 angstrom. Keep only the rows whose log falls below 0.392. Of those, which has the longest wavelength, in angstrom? 6104.29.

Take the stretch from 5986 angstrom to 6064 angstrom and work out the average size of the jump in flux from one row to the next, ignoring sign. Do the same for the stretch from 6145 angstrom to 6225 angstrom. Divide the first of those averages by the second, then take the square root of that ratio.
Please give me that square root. 1.029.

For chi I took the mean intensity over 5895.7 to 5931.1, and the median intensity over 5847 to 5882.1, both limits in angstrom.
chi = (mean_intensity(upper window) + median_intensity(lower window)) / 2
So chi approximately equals 2.66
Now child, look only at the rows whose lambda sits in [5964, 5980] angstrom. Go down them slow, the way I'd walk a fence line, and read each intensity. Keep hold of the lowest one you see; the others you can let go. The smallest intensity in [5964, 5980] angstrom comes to 2.199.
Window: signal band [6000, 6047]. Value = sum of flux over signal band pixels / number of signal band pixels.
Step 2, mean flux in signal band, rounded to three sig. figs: 2.47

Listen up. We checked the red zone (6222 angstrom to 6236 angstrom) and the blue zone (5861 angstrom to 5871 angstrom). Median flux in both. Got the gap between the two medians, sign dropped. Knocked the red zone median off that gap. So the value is -2.46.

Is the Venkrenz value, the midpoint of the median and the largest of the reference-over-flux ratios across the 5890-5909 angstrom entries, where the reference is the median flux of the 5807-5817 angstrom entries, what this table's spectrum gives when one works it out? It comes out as 1.09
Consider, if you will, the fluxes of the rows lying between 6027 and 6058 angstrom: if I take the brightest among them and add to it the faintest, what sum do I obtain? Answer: 4.8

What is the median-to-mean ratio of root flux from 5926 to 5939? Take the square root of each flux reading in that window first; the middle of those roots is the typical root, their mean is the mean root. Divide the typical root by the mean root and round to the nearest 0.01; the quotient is 1.04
